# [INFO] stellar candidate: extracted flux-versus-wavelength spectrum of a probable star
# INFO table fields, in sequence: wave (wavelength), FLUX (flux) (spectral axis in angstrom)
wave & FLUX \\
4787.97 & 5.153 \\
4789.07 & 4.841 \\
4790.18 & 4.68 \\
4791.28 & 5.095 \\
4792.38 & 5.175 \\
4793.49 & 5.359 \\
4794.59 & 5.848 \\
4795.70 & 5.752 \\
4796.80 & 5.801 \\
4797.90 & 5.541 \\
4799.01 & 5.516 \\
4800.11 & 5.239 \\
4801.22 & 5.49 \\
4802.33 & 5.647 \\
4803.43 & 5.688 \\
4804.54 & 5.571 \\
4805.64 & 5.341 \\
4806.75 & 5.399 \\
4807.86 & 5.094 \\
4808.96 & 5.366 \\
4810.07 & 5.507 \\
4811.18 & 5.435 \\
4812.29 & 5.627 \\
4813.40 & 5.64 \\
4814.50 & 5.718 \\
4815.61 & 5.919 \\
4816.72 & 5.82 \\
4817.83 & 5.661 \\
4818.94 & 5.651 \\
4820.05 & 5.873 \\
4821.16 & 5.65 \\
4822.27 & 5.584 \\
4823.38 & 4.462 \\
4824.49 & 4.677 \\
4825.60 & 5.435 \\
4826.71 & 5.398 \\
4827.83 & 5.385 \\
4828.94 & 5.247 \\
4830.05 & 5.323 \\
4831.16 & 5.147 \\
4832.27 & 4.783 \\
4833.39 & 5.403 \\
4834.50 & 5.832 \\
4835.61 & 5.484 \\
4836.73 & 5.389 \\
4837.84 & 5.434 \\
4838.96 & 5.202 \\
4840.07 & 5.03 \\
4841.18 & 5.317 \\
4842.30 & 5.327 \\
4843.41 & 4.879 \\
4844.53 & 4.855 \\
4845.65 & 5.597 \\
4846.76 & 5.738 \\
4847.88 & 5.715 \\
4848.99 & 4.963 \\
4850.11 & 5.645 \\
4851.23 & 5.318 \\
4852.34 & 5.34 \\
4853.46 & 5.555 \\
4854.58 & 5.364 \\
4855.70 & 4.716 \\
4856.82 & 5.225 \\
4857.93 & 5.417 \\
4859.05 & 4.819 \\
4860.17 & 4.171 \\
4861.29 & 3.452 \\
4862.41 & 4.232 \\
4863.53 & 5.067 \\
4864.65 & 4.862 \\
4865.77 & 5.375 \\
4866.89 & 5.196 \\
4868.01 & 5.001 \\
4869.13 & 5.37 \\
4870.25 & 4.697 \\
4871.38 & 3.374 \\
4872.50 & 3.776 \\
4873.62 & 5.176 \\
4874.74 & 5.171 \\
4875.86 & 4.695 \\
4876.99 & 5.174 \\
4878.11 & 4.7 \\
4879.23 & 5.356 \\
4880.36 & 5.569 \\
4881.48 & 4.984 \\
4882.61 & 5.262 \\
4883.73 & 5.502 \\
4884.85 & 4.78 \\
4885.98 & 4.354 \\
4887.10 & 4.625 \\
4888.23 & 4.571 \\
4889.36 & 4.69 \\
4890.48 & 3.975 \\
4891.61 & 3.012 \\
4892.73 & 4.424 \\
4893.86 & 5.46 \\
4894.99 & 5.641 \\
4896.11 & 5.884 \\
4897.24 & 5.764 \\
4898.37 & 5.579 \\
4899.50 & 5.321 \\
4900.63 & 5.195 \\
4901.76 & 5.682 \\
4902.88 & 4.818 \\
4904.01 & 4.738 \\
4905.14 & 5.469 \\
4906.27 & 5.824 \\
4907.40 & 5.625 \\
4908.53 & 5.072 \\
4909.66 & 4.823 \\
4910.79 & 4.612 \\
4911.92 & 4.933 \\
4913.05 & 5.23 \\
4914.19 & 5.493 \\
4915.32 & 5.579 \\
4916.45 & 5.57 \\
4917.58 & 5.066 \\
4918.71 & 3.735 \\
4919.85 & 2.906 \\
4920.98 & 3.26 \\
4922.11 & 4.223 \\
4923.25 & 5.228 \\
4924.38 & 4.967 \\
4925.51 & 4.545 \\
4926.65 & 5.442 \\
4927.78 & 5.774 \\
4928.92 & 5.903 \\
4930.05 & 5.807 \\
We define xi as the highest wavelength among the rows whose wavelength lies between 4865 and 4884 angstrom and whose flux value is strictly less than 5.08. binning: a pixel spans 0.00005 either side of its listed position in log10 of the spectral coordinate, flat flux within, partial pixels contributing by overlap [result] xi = 4881.48 angstrom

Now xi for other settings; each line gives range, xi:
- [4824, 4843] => 4840.07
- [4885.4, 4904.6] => 4904.01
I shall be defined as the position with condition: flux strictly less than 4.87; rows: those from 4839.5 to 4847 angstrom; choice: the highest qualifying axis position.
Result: 4844.53 angstrom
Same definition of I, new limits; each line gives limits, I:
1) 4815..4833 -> 4832.27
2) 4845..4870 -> 4864.65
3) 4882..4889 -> 4888.23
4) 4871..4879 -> 4878.11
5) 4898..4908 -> 4904.01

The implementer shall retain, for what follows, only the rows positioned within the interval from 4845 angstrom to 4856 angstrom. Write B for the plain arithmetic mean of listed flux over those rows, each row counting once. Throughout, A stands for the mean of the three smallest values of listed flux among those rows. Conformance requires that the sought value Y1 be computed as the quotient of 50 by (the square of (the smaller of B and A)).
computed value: 2.00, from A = 5.00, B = 5.40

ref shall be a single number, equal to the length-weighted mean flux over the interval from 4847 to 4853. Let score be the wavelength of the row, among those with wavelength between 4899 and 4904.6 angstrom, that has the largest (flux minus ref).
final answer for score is 4901.76 angstrom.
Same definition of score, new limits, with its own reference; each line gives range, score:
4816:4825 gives 4820.05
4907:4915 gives 4907.40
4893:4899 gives 4896.11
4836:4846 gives 4845.65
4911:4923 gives 4915.32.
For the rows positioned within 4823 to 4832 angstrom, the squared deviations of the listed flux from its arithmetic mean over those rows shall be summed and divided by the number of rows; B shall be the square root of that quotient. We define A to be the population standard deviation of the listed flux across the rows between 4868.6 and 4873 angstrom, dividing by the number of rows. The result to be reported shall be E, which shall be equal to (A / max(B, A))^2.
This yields 1.0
